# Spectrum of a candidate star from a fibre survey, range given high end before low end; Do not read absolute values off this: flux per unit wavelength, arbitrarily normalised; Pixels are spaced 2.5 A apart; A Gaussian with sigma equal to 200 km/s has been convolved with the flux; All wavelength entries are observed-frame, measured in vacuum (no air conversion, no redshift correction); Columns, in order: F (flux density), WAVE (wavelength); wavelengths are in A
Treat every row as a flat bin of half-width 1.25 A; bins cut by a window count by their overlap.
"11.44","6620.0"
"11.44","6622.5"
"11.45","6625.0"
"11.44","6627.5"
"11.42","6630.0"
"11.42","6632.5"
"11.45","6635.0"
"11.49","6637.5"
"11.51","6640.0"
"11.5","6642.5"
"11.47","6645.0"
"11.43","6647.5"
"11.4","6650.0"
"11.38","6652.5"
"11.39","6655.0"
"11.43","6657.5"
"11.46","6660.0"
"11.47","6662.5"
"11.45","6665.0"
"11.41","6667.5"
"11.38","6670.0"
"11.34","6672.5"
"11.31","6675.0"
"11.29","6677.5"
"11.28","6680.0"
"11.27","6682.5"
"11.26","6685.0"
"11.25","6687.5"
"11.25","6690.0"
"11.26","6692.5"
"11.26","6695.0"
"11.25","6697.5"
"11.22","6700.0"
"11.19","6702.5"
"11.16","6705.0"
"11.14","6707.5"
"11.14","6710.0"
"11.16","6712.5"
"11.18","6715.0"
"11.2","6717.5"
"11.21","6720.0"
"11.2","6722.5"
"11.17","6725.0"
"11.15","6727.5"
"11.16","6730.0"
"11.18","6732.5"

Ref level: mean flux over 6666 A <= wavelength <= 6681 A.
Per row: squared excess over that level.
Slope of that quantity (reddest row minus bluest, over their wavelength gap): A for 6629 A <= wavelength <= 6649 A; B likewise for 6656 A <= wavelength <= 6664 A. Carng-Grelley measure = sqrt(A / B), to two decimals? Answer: 0.24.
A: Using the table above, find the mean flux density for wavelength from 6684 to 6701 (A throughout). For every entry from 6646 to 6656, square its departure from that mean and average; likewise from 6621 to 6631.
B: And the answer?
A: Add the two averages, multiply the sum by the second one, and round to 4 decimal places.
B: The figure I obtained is 0.0021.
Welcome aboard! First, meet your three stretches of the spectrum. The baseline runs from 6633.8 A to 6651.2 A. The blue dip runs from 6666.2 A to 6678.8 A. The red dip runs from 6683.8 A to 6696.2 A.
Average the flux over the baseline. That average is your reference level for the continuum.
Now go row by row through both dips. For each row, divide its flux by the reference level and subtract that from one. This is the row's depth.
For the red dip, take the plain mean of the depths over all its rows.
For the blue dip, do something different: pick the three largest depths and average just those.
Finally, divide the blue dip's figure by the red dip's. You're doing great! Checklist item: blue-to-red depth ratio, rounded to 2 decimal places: 0.72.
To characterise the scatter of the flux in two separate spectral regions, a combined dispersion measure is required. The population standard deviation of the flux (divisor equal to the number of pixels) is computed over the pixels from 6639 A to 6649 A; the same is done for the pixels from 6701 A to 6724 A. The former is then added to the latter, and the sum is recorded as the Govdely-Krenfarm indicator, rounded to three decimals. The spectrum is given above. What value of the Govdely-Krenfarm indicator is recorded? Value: 0.056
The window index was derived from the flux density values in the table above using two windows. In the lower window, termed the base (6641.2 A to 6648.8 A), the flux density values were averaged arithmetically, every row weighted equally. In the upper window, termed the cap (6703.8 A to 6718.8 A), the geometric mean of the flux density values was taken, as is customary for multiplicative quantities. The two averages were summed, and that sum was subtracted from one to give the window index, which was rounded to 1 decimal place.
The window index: -21.6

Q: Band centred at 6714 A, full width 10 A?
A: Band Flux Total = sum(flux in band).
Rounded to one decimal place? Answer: 44.7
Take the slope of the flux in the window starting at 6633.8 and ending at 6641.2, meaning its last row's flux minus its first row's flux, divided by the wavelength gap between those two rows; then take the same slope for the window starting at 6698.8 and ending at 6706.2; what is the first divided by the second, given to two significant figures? -1.0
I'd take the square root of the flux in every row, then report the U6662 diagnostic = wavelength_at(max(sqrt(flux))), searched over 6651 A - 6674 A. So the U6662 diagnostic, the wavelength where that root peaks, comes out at 6662.5 A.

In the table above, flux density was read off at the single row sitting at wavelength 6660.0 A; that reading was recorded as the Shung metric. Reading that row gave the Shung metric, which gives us 11.46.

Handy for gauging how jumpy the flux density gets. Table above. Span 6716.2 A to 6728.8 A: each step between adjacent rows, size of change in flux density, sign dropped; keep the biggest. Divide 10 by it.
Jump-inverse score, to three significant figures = 333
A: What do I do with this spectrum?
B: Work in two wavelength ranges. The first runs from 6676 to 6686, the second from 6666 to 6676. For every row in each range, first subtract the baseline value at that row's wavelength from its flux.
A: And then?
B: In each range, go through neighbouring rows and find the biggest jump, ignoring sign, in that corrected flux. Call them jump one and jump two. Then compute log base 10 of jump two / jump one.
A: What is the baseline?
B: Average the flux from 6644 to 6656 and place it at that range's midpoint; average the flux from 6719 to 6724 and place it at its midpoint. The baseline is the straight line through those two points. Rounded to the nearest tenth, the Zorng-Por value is 1.1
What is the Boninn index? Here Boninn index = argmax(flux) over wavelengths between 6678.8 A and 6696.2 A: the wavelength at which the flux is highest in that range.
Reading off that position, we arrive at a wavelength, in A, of 6680.0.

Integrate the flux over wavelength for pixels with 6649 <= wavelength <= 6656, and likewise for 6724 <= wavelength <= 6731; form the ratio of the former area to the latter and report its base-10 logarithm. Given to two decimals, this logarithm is 0.01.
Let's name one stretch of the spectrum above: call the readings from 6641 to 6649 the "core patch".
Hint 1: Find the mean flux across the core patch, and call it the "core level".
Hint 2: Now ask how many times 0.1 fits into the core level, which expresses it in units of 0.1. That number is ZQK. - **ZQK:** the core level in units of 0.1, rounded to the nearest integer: 115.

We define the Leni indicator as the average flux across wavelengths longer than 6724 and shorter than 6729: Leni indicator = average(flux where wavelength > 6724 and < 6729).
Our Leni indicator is 11.2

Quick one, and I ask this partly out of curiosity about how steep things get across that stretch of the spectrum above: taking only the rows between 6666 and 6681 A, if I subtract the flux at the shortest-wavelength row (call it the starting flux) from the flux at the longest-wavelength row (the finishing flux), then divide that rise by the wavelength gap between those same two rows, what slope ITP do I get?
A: -0.010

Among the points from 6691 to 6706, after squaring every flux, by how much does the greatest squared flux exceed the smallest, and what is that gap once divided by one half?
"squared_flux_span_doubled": 4.5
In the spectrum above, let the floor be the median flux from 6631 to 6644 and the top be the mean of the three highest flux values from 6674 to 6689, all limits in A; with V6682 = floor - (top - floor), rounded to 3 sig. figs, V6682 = 11.7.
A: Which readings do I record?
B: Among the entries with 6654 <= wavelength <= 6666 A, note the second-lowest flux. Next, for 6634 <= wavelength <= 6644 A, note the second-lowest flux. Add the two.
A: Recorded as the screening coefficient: 22.9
